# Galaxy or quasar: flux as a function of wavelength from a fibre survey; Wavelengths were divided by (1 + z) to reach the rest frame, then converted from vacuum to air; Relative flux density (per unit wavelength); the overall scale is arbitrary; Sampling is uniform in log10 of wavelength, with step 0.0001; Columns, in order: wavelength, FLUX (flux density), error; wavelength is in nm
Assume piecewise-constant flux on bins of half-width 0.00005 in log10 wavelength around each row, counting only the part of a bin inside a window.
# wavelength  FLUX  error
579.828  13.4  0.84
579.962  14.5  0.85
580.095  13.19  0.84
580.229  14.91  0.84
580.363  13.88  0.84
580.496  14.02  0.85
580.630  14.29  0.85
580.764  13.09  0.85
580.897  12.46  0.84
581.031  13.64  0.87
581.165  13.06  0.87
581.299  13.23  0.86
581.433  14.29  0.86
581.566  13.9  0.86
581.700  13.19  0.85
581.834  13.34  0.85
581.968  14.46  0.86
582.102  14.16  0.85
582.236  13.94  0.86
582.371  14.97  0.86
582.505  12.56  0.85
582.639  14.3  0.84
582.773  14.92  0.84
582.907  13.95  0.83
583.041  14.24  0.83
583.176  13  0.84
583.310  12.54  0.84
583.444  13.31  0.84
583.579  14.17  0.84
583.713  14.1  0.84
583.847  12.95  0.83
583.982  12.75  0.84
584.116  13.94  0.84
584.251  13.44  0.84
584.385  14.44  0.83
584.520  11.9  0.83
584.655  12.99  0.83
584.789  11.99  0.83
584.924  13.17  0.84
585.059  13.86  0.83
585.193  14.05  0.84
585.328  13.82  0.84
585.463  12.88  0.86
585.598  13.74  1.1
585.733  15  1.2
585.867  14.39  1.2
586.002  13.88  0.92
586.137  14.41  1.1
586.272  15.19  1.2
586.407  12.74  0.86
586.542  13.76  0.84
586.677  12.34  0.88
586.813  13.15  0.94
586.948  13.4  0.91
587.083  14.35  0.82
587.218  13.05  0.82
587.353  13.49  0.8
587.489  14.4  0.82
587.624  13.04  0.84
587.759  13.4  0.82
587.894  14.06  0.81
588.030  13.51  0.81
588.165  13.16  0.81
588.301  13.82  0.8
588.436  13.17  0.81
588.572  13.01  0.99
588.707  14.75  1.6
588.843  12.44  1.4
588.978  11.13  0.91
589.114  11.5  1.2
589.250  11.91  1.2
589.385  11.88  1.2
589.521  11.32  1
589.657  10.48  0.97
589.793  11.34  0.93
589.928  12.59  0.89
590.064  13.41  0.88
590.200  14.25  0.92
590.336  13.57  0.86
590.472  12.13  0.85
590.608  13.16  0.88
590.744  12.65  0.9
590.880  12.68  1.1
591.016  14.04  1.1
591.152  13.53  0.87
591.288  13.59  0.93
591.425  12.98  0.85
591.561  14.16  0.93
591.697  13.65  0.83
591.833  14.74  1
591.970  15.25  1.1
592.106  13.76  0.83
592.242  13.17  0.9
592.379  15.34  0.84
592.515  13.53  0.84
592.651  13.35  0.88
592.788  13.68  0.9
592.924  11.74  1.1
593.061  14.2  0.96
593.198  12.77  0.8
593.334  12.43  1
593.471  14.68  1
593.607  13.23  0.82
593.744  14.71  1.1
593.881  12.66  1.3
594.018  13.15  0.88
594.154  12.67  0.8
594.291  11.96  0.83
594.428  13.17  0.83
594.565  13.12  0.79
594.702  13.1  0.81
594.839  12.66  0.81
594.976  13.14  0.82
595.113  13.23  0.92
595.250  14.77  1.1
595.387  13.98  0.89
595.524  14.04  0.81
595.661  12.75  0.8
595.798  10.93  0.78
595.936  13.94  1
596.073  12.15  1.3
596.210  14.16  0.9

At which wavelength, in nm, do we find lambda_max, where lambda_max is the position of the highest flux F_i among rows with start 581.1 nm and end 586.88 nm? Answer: 586.272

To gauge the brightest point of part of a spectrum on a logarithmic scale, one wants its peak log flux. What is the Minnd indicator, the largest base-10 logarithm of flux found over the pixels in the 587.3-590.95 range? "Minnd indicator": 1.17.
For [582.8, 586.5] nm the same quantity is 1.18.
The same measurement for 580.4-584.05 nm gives 1.18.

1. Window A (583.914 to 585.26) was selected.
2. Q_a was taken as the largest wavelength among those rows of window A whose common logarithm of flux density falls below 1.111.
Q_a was 584.789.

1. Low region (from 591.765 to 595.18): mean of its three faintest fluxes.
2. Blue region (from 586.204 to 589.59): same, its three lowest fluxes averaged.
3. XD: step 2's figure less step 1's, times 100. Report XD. -73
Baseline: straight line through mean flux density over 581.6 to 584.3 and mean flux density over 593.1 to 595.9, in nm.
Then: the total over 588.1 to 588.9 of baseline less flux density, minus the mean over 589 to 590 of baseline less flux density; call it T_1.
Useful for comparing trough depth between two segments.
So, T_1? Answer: -1.5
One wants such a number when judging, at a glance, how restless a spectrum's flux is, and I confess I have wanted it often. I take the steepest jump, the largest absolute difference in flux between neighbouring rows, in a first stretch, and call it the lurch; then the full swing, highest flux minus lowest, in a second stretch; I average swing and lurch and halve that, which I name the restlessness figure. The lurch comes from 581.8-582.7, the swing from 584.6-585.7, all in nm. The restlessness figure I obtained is 1.12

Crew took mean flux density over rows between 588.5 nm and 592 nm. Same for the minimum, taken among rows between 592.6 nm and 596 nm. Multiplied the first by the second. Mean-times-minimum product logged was 141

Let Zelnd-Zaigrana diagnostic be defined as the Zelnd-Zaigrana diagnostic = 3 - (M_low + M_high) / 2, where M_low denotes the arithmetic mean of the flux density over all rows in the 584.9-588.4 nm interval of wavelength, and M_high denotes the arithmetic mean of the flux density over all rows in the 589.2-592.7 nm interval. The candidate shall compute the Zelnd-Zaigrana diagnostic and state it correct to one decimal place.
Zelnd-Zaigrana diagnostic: -10.4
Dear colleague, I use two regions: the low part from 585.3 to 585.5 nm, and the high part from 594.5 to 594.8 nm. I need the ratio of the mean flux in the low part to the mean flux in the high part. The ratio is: 1.02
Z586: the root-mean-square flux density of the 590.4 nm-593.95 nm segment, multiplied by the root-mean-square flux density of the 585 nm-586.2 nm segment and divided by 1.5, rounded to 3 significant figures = 127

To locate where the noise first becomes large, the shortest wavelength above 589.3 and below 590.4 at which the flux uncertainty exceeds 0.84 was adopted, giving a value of 589.385 nm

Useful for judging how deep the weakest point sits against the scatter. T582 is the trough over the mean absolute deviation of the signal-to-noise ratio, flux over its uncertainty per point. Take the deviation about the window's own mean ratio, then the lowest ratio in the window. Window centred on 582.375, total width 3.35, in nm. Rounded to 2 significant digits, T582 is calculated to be 19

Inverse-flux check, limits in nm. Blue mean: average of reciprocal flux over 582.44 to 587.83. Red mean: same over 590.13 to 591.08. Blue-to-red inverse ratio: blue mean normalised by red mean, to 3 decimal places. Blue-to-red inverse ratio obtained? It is 0.974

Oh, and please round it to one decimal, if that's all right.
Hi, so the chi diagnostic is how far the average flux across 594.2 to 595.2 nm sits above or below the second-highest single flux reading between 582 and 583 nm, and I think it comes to -2.0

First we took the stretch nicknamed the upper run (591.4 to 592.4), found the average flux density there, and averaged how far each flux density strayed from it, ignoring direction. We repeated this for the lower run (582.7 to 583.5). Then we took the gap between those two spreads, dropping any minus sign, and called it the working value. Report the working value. 0.03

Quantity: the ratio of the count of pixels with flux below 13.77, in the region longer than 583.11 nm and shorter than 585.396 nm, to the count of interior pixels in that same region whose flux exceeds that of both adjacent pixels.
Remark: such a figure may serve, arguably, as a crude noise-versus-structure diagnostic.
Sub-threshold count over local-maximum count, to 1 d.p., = 2.0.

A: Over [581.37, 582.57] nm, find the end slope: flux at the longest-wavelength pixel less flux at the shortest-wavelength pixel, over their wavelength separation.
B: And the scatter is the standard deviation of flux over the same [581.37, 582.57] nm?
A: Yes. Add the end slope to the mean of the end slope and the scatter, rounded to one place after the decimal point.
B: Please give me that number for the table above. -2.1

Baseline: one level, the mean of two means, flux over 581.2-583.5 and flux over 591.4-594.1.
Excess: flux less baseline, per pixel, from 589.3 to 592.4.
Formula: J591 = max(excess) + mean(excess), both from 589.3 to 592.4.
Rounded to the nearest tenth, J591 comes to 1.1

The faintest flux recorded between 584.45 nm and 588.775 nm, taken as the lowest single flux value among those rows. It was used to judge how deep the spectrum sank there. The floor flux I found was 11.9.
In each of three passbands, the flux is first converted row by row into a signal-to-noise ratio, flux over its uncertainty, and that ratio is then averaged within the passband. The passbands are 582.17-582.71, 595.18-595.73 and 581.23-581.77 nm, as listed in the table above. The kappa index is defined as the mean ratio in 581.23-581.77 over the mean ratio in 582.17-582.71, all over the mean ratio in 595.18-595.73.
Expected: 0.062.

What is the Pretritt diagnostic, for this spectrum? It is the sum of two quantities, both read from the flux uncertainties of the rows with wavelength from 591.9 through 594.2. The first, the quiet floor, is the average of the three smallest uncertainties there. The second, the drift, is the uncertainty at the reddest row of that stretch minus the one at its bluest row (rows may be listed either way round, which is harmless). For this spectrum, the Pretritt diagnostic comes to 0.51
